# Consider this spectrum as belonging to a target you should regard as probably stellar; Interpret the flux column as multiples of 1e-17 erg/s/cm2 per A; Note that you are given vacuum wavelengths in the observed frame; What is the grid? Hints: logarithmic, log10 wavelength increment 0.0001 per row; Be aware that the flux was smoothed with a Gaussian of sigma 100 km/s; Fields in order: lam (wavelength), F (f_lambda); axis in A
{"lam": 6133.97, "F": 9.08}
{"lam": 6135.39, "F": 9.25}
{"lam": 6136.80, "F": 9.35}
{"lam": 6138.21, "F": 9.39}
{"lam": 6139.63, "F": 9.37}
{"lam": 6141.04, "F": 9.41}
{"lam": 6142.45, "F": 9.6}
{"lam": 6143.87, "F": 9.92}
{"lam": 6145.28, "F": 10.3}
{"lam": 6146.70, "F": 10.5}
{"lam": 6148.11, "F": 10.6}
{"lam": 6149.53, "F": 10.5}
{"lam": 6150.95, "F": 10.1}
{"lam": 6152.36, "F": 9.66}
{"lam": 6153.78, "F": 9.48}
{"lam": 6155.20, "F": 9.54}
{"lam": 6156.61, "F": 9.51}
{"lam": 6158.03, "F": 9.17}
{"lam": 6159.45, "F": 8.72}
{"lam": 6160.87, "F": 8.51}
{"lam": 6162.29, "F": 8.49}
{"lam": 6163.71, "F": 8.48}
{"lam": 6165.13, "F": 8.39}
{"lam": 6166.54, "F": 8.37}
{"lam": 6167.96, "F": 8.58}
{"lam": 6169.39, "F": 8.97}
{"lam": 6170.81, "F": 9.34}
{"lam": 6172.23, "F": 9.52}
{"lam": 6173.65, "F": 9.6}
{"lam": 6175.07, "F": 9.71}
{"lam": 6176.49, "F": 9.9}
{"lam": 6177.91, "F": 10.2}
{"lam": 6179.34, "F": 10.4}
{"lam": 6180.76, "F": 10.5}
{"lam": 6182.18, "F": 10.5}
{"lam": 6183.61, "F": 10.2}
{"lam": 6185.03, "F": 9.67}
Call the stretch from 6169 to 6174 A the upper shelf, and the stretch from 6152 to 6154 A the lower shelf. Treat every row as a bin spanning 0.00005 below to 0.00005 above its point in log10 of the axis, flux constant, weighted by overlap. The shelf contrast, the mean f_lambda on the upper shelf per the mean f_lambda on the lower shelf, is 0.98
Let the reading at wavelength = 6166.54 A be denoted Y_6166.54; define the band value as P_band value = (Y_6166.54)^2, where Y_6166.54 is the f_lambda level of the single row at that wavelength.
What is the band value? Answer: 70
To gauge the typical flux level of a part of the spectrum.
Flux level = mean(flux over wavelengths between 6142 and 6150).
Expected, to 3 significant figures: 10.2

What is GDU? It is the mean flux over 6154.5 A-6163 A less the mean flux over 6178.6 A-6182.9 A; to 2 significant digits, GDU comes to -1.5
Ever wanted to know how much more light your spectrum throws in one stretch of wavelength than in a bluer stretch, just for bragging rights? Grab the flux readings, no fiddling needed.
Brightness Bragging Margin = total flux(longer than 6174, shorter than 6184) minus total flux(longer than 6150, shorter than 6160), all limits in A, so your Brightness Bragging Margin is 5.2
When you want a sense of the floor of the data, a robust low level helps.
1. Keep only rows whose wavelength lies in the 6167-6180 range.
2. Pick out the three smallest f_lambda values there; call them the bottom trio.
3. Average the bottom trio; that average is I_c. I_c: 8.96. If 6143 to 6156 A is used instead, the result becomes 9.56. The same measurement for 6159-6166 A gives 8.45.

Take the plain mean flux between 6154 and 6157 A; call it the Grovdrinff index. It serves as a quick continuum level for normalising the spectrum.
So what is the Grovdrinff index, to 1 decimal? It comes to 9.5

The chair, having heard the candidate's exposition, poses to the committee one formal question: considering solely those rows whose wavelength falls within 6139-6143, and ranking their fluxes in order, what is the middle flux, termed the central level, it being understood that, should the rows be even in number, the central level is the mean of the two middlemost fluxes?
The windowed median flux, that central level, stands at 9.4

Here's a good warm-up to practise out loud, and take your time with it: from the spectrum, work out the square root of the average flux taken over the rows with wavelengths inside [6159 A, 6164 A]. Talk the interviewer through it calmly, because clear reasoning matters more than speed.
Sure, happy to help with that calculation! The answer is 2.92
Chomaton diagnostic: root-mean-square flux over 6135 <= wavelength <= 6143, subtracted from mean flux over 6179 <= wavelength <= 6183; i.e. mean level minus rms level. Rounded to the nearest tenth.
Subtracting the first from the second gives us 1.1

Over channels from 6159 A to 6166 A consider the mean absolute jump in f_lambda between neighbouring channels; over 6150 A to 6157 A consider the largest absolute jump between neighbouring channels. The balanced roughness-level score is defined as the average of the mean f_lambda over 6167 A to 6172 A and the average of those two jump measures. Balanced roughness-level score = 4.6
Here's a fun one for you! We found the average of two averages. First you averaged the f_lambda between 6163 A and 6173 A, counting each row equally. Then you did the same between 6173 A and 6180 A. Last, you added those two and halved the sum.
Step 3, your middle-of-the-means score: 9.4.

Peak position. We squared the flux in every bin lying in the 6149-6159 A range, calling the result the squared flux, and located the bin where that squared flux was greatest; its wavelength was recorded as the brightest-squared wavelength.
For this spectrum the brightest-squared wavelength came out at 6149.53 A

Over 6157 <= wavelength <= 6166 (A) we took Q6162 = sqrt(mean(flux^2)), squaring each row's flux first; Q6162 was 8.6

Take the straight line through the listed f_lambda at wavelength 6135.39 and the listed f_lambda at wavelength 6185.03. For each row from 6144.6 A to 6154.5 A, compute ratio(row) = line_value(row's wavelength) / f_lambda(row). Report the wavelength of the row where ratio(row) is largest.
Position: 6153.78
